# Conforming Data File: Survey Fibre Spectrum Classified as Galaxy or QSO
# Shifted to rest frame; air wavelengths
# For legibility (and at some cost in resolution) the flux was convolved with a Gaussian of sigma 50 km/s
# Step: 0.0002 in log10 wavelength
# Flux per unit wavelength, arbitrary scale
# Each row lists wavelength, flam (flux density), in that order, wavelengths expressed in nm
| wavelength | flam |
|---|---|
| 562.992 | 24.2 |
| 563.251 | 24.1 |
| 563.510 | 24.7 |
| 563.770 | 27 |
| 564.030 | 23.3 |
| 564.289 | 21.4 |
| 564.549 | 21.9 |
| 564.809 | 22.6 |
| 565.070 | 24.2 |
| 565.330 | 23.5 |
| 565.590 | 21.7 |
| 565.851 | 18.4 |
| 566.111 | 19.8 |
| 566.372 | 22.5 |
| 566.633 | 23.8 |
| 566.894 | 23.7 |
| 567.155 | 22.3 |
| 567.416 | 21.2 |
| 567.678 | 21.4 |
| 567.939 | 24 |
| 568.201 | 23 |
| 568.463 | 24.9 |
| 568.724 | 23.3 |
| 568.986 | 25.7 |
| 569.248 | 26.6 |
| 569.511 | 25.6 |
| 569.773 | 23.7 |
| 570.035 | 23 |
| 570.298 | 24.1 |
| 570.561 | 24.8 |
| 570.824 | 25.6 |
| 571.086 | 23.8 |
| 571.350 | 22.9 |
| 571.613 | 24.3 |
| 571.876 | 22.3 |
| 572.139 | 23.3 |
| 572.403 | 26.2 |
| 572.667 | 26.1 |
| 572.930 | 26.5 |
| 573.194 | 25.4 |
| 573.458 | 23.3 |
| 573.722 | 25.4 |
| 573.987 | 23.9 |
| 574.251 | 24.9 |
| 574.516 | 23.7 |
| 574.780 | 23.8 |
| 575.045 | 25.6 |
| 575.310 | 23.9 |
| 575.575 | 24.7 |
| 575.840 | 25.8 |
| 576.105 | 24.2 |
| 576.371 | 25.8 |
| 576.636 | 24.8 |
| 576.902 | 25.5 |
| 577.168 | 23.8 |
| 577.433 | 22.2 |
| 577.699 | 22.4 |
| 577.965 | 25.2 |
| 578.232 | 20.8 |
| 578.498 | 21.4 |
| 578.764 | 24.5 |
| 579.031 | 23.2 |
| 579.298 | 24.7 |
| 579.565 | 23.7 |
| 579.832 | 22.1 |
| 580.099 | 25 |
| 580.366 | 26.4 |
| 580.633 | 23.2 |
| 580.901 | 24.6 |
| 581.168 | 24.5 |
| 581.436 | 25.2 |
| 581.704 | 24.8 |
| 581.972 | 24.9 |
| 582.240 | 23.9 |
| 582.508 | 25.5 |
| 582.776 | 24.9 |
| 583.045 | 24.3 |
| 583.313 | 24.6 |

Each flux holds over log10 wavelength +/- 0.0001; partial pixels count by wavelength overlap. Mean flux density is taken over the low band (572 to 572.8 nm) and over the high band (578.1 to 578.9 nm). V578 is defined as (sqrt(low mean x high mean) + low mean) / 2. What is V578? 24.4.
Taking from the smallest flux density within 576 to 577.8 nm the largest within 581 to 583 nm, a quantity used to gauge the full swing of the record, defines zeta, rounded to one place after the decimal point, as -3.3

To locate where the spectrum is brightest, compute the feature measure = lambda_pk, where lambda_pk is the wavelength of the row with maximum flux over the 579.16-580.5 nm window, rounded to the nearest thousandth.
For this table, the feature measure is 580.366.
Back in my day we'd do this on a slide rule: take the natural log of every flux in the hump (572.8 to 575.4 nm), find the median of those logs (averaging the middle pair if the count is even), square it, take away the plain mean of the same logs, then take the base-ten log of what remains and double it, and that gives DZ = 1.69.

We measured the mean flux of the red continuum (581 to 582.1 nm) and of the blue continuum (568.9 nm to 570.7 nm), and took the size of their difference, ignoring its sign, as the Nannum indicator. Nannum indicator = 0.1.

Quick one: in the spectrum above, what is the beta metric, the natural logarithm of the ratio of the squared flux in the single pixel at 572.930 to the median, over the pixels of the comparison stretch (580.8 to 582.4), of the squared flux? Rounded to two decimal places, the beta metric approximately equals 0.14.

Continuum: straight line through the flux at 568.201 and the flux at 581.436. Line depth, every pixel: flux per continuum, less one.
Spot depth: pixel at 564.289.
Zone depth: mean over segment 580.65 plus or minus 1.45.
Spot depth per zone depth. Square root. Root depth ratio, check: 1.3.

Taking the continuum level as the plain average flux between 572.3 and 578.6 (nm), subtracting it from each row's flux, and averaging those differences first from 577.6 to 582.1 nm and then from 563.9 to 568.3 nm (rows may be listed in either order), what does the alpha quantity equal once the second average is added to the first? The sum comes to -2.6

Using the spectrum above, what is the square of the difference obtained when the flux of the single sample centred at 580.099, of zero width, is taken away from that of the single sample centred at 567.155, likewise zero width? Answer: 7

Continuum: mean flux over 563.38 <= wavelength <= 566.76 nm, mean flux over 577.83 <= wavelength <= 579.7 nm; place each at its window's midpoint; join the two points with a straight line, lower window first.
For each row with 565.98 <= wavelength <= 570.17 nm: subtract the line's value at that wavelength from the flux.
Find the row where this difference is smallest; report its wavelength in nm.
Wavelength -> 566.111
